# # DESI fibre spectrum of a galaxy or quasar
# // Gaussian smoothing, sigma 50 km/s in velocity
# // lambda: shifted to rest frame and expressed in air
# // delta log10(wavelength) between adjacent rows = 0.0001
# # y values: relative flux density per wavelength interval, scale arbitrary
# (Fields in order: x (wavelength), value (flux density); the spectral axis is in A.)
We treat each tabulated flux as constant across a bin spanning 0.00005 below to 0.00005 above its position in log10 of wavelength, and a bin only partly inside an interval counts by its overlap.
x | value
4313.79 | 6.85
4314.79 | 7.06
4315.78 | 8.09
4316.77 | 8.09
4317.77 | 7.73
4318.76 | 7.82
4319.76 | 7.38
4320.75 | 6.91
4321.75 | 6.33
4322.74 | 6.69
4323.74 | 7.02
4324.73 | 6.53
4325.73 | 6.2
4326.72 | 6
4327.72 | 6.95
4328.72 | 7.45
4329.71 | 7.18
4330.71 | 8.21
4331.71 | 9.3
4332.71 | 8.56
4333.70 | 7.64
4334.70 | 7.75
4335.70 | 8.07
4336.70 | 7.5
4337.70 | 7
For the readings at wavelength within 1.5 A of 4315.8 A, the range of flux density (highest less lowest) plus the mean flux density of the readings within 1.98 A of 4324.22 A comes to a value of 7.6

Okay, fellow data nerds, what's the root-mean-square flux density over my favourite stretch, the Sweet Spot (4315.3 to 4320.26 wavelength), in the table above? 7.8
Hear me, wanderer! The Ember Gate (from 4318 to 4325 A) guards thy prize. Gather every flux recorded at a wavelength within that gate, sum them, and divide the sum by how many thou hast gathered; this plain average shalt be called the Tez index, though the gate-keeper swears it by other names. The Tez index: 7.0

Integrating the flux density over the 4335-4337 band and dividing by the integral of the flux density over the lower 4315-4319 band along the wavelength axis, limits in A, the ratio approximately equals 0.5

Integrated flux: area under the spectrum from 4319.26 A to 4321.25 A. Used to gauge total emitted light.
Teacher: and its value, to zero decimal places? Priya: 14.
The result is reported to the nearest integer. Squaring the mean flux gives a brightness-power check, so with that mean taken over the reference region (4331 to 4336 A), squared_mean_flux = 68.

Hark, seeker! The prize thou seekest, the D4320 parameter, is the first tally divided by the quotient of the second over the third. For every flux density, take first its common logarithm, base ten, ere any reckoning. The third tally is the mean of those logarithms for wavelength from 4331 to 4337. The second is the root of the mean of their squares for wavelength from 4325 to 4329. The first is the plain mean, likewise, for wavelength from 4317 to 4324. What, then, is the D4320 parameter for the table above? 0.94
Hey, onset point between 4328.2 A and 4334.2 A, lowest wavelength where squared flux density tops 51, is 4328.72 A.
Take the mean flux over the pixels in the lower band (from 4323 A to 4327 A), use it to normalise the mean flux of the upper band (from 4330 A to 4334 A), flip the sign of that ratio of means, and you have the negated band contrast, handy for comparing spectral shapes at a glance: -1.3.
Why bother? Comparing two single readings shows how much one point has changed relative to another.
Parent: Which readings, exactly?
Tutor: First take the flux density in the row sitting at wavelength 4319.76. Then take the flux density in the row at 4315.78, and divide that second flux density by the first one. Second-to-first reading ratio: 1.10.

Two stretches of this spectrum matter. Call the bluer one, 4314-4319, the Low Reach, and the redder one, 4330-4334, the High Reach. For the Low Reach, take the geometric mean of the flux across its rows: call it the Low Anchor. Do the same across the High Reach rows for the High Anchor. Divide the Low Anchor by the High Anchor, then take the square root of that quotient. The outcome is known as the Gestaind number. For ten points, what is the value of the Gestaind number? 0.96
